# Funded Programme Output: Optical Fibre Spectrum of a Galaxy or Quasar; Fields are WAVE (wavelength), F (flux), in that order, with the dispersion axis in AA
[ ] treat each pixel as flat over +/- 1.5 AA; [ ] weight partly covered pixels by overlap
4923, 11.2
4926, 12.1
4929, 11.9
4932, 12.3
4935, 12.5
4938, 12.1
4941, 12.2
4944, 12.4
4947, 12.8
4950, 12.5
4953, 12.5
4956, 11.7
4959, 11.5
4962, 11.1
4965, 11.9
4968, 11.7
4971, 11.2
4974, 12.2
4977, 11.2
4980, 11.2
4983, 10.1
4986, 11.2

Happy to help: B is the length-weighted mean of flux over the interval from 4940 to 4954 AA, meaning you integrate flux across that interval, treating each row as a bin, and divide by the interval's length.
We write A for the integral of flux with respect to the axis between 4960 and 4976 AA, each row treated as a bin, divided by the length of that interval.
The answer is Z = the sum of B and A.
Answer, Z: 24.1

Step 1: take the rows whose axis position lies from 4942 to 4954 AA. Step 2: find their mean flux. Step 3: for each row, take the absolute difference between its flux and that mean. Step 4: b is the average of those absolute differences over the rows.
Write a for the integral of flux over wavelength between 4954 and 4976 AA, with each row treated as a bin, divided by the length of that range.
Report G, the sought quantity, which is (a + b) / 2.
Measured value 5.9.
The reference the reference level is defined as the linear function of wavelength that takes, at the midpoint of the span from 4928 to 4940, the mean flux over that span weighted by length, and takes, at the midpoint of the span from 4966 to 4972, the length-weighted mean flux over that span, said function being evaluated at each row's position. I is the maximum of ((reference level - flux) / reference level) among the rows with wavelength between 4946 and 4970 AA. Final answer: 0.047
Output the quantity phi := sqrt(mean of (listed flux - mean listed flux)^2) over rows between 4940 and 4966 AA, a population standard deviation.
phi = 0.52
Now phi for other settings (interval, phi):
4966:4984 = 0.64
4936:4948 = 0.27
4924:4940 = 0.20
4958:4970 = 0.30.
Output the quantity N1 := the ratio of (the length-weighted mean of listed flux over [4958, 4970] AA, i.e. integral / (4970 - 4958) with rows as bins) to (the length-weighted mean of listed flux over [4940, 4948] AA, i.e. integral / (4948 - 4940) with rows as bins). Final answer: 0.93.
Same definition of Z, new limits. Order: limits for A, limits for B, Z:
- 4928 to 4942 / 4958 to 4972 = 23.7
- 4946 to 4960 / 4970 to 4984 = 23.4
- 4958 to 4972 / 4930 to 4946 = 23.8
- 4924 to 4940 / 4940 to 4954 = 24.6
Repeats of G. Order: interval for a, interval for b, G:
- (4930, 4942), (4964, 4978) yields 6.3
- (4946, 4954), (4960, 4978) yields 6.5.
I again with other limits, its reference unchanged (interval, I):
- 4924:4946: 0.034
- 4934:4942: 0.003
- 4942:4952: -0.032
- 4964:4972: 0.023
